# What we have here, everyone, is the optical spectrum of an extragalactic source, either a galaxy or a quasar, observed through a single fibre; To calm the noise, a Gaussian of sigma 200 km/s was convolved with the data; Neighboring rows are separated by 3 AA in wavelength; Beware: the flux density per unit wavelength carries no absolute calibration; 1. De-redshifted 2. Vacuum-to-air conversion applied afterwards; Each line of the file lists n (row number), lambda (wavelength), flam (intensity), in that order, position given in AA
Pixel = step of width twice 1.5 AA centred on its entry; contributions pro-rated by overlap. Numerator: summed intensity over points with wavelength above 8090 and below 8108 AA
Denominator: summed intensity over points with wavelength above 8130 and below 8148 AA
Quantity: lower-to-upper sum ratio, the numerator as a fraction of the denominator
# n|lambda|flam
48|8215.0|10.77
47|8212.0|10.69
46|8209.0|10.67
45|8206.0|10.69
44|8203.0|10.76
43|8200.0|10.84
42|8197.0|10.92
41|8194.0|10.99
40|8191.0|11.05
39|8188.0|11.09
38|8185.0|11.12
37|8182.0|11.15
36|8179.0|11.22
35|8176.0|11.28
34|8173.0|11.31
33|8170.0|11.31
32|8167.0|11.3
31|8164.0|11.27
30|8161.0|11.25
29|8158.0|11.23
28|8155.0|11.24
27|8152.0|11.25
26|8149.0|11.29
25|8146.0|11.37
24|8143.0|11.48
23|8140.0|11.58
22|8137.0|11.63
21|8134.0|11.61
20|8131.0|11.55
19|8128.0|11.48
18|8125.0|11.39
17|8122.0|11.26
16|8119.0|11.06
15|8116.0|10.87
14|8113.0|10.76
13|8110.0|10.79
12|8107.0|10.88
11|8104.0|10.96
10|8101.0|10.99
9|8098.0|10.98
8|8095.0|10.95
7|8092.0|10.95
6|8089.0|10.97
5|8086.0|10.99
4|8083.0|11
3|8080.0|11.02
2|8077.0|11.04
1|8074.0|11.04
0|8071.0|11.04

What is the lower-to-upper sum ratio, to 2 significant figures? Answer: 0.95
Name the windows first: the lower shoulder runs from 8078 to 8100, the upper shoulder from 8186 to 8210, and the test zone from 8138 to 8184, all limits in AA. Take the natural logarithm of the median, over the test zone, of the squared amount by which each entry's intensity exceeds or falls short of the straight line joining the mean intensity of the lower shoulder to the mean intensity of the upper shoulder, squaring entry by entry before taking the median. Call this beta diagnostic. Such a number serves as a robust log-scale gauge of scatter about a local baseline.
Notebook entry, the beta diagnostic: -2.0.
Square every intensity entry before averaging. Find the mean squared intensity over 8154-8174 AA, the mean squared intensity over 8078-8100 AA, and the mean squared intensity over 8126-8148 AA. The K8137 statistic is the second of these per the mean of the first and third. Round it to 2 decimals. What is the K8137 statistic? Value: 0.93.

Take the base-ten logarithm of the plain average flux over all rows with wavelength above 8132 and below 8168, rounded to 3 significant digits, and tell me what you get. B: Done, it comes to 1.06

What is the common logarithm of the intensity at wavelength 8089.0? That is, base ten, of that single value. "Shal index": 1.04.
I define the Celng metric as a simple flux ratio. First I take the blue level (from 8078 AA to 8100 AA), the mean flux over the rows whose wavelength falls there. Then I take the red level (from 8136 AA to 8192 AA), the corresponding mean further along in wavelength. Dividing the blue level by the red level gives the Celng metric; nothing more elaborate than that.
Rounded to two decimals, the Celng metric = 0.97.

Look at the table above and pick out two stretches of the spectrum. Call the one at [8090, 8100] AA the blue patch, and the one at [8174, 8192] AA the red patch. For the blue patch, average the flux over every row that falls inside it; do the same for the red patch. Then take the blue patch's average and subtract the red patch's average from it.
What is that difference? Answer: -0.2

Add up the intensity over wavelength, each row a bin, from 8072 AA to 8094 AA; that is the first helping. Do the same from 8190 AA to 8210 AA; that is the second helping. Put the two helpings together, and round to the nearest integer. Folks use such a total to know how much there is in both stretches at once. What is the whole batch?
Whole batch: 459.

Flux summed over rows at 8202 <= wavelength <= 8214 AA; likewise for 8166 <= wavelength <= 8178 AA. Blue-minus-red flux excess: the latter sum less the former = 2.4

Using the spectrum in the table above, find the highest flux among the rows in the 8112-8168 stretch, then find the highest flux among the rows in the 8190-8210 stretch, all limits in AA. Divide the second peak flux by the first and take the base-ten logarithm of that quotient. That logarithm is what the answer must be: -0.022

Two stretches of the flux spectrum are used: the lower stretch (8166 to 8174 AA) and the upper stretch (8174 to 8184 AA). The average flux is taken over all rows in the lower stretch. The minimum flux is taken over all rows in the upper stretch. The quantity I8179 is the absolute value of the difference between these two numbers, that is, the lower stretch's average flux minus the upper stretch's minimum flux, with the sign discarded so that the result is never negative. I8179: 0.16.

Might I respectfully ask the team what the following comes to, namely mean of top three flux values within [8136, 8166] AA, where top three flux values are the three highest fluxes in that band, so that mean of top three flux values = 11.6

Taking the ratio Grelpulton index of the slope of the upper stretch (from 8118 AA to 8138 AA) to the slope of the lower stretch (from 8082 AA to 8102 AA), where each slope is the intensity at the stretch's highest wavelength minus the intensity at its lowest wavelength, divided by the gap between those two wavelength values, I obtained -57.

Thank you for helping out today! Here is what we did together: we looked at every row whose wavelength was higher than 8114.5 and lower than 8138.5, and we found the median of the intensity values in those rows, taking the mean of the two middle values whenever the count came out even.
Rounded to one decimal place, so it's 11.4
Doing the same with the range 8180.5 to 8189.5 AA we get 11.1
